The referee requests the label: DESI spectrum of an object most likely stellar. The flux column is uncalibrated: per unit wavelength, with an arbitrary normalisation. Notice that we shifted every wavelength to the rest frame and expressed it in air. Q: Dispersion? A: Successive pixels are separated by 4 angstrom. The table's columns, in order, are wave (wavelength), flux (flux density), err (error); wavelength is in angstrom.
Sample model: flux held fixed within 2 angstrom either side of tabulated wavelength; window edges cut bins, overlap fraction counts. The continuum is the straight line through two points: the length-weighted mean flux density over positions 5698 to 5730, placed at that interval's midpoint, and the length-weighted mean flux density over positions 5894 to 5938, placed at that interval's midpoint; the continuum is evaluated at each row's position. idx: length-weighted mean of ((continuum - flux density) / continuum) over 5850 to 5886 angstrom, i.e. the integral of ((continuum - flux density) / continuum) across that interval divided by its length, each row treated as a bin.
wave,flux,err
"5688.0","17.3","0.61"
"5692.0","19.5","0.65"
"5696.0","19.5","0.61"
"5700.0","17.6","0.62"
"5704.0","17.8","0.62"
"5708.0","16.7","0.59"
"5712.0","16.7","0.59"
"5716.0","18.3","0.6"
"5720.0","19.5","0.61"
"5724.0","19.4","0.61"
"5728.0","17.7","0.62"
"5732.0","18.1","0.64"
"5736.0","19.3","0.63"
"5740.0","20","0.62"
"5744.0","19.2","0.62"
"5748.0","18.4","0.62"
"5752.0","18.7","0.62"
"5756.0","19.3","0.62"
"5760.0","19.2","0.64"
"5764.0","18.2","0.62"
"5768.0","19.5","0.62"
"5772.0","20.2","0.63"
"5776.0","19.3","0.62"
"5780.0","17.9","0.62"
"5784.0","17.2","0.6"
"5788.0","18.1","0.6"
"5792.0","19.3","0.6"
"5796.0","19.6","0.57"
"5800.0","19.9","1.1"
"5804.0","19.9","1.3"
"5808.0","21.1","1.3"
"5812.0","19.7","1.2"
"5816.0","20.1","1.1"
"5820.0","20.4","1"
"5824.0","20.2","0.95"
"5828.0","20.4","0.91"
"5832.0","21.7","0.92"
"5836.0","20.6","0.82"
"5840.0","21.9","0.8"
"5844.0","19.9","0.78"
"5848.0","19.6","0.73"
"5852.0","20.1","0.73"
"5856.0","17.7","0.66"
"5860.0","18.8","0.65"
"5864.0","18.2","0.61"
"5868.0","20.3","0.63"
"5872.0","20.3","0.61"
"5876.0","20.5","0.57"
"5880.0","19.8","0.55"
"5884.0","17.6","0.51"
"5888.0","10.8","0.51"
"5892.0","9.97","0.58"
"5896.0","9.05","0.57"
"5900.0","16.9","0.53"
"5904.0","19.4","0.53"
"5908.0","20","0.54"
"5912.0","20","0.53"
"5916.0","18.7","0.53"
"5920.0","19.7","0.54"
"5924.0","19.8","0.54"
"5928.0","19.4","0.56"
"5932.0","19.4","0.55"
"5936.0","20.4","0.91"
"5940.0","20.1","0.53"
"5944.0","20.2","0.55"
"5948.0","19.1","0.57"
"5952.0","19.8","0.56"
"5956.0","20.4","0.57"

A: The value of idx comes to -0.051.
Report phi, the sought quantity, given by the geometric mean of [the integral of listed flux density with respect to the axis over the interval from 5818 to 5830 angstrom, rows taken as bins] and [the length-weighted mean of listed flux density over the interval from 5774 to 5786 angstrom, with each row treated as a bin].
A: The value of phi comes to 66.5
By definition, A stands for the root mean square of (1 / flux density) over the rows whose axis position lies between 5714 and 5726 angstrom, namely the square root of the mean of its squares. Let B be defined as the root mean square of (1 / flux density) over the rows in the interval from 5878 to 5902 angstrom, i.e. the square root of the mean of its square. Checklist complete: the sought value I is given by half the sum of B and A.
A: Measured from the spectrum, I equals 0.0671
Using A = 0.0525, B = 0.0818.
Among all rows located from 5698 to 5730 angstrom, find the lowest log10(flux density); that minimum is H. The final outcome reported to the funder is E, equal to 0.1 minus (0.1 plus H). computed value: -1.22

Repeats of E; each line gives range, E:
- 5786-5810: -1.26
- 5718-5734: -1.25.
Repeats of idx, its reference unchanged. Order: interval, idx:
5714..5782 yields -0.051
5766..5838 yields -0.086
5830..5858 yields -0.107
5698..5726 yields -0.002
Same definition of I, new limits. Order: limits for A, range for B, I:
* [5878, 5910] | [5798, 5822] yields 0.0624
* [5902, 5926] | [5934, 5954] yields 0.0507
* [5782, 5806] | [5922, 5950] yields 0.0517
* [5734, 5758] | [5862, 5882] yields 0.0514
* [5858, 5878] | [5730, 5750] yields 0.0519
